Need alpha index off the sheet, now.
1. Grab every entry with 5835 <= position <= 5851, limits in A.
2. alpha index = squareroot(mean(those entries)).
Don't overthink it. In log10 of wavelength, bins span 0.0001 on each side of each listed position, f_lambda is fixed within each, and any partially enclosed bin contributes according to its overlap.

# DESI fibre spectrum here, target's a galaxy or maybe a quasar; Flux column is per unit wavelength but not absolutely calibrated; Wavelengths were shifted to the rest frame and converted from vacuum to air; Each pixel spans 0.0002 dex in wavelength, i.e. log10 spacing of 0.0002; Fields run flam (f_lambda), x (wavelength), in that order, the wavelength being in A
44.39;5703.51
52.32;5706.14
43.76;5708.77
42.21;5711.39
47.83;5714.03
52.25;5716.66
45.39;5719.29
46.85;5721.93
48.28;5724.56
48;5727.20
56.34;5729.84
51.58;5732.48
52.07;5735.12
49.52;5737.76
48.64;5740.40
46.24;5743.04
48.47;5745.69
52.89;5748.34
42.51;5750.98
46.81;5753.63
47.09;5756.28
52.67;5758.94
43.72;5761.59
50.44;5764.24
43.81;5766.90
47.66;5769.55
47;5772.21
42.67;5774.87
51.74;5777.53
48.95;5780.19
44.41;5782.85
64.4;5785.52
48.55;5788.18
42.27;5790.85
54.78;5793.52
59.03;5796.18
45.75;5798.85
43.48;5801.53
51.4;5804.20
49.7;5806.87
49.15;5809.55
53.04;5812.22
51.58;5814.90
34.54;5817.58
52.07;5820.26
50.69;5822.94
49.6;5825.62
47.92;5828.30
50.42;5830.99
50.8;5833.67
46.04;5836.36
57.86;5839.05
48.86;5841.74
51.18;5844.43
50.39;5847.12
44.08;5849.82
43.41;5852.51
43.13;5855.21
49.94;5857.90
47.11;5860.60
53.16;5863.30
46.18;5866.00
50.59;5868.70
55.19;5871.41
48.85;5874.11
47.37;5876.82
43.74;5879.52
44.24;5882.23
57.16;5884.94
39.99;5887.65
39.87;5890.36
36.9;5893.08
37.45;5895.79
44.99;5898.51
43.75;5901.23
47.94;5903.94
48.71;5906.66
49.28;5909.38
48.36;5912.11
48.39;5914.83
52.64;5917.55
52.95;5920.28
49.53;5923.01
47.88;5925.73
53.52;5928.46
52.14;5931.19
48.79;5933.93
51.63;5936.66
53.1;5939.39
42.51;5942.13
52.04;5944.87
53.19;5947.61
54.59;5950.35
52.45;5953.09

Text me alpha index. 7.05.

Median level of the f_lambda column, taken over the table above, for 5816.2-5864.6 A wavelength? 49.8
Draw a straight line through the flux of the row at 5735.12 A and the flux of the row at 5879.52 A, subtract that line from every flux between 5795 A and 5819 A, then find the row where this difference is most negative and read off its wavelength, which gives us 5817.58 A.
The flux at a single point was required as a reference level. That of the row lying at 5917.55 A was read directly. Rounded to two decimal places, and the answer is 52.64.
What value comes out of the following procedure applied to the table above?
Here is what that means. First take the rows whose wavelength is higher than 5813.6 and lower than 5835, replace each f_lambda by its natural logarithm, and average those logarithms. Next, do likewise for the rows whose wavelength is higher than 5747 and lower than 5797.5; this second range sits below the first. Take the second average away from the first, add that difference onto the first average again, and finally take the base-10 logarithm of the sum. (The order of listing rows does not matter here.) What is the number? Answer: 0.587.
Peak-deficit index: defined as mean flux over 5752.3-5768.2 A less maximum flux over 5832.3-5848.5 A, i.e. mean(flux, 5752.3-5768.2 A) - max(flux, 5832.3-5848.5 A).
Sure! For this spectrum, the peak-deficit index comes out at -10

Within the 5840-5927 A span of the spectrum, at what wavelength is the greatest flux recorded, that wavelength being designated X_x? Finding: 5884.94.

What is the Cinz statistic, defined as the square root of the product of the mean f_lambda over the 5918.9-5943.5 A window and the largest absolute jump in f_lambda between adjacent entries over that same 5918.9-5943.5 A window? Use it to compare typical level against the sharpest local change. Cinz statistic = 23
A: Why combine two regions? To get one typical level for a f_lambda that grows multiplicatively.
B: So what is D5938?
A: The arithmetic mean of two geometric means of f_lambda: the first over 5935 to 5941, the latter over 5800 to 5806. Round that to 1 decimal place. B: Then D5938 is 49.8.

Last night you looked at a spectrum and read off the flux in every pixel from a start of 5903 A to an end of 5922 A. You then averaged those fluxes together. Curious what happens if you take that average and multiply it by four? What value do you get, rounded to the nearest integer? 199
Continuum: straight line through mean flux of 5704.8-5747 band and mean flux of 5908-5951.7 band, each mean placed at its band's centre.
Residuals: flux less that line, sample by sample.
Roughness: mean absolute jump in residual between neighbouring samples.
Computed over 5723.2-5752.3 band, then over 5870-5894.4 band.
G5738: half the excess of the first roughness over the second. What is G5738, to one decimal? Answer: -1.0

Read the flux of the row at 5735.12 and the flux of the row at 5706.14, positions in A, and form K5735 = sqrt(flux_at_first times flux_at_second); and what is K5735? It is 52.2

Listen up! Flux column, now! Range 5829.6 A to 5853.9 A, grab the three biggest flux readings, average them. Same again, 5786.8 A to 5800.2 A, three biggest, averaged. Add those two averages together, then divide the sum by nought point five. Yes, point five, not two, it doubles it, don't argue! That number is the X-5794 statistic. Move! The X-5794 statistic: 215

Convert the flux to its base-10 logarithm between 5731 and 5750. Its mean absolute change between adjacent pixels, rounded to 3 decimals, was 0.019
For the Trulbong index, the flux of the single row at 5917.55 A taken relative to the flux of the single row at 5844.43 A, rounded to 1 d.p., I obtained 1.0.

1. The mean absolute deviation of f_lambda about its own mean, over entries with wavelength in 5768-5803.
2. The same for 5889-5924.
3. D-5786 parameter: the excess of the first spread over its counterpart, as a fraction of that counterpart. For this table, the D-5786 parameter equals 0.17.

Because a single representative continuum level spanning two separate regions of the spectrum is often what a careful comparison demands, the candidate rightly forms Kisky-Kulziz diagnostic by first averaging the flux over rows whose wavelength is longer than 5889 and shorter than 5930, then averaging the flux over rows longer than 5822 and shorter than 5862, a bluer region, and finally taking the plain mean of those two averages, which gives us 47.8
